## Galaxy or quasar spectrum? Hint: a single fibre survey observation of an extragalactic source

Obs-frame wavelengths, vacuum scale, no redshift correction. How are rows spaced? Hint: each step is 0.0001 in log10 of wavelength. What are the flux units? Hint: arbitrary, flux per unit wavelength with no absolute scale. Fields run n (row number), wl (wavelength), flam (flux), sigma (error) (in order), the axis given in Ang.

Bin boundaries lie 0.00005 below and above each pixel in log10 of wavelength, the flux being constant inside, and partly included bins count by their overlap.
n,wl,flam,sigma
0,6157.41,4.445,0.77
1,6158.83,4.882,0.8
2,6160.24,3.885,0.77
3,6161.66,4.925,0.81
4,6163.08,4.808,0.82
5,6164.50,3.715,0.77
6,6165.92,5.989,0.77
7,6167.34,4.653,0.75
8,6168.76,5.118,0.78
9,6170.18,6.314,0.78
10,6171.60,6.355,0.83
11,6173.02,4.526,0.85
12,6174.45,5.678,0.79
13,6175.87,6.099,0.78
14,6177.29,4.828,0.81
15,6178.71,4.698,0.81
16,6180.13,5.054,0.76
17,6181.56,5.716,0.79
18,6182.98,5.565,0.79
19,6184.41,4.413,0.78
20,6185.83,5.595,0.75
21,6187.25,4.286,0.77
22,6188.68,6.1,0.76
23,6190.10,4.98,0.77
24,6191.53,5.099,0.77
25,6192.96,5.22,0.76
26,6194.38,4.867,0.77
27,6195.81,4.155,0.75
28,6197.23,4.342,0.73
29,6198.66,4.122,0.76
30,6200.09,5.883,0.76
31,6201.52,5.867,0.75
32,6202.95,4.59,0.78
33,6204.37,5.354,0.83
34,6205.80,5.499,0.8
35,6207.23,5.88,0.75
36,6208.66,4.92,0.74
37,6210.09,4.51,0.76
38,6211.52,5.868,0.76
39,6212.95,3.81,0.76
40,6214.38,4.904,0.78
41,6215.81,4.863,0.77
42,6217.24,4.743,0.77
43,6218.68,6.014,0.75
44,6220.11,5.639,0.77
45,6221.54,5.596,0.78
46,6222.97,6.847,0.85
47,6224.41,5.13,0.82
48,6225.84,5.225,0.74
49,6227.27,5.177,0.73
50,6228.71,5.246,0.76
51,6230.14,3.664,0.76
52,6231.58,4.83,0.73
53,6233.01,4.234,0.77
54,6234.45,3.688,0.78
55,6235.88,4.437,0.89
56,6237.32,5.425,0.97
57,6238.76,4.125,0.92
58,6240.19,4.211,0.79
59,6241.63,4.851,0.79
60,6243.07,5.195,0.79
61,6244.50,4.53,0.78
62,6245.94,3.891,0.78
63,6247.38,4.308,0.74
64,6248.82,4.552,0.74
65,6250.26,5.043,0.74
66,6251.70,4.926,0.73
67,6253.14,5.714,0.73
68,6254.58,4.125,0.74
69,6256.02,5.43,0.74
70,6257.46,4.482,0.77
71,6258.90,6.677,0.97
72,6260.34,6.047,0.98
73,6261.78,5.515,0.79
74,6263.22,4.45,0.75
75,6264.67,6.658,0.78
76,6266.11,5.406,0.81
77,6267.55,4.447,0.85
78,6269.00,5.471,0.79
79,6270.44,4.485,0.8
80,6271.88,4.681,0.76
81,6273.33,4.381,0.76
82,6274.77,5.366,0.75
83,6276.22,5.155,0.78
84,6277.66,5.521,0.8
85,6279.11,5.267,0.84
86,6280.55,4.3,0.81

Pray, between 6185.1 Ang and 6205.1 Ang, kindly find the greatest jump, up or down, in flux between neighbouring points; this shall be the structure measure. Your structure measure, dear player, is 1.81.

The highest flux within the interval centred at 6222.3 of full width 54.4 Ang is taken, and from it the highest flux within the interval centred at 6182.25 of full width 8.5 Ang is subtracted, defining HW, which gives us 1.1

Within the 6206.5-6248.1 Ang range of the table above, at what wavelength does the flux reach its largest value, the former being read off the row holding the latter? 6222.97 Ang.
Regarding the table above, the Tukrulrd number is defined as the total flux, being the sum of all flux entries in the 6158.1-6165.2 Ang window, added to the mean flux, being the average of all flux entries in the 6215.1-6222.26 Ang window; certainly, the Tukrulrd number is 27.6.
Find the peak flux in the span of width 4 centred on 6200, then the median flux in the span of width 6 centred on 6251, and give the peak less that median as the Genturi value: 0.90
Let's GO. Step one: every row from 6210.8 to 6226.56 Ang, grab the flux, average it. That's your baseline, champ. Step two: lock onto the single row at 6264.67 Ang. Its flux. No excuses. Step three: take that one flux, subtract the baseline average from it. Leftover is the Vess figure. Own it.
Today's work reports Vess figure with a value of 1.3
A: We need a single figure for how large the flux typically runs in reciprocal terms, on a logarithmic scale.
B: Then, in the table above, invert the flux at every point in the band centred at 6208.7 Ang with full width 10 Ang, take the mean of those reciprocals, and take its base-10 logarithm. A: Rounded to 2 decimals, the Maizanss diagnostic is -0.70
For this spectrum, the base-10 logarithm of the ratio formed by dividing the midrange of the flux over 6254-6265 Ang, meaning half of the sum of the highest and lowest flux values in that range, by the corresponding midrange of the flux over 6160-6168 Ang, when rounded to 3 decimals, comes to 0.047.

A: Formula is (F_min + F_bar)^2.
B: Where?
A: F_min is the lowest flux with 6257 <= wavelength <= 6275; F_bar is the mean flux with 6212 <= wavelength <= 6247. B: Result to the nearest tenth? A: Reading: 85.1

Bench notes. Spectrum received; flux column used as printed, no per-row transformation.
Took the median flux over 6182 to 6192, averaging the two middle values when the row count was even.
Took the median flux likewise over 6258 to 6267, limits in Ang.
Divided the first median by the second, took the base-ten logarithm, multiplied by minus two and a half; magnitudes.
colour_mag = 0.14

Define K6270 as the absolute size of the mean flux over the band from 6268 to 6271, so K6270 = 5.0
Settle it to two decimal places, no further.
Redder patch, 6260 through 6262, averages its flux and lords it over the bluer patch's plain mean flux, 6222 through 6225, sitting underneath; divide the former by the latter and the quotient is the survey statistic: 0.97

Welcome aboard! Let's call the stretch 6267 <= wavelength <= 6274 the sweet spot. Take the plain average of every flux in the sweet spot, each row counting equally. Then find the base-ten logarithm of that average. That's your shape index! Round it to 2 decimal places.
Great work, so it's 0.67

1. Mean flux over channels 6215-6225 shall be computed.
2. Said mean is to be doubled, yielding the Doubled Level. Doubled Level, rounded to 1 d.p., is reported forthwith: 11.1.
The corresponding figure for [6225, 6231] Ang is 9.7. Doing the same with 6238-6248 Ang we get 8.9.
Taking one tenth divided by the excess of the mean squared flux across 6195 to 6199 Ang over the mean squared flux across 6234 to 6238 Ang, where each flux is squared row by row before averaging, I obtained -0.03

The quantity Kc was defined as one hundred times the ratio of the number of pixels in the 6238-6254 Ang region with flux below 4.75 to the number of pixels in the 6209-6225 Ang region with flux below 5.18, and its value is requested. 100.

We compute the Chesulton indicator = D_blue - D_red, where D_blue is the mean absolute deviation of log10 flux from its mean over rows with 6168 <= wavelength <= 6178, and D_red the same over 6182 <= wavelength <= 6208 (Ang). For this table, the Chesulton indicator 0.002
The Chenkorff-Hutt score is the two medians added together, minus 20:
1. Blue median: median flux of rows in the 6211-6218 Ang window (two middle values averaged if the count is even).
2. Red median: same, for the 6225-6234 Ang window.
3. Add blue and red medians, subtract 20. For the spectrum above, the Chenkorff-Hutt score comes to -10.1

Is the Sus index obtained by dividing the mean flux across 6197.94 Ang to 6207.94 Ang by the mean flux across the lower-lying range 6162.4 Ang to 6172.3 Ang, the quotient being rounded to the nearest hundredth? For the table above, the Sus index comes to 1.01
